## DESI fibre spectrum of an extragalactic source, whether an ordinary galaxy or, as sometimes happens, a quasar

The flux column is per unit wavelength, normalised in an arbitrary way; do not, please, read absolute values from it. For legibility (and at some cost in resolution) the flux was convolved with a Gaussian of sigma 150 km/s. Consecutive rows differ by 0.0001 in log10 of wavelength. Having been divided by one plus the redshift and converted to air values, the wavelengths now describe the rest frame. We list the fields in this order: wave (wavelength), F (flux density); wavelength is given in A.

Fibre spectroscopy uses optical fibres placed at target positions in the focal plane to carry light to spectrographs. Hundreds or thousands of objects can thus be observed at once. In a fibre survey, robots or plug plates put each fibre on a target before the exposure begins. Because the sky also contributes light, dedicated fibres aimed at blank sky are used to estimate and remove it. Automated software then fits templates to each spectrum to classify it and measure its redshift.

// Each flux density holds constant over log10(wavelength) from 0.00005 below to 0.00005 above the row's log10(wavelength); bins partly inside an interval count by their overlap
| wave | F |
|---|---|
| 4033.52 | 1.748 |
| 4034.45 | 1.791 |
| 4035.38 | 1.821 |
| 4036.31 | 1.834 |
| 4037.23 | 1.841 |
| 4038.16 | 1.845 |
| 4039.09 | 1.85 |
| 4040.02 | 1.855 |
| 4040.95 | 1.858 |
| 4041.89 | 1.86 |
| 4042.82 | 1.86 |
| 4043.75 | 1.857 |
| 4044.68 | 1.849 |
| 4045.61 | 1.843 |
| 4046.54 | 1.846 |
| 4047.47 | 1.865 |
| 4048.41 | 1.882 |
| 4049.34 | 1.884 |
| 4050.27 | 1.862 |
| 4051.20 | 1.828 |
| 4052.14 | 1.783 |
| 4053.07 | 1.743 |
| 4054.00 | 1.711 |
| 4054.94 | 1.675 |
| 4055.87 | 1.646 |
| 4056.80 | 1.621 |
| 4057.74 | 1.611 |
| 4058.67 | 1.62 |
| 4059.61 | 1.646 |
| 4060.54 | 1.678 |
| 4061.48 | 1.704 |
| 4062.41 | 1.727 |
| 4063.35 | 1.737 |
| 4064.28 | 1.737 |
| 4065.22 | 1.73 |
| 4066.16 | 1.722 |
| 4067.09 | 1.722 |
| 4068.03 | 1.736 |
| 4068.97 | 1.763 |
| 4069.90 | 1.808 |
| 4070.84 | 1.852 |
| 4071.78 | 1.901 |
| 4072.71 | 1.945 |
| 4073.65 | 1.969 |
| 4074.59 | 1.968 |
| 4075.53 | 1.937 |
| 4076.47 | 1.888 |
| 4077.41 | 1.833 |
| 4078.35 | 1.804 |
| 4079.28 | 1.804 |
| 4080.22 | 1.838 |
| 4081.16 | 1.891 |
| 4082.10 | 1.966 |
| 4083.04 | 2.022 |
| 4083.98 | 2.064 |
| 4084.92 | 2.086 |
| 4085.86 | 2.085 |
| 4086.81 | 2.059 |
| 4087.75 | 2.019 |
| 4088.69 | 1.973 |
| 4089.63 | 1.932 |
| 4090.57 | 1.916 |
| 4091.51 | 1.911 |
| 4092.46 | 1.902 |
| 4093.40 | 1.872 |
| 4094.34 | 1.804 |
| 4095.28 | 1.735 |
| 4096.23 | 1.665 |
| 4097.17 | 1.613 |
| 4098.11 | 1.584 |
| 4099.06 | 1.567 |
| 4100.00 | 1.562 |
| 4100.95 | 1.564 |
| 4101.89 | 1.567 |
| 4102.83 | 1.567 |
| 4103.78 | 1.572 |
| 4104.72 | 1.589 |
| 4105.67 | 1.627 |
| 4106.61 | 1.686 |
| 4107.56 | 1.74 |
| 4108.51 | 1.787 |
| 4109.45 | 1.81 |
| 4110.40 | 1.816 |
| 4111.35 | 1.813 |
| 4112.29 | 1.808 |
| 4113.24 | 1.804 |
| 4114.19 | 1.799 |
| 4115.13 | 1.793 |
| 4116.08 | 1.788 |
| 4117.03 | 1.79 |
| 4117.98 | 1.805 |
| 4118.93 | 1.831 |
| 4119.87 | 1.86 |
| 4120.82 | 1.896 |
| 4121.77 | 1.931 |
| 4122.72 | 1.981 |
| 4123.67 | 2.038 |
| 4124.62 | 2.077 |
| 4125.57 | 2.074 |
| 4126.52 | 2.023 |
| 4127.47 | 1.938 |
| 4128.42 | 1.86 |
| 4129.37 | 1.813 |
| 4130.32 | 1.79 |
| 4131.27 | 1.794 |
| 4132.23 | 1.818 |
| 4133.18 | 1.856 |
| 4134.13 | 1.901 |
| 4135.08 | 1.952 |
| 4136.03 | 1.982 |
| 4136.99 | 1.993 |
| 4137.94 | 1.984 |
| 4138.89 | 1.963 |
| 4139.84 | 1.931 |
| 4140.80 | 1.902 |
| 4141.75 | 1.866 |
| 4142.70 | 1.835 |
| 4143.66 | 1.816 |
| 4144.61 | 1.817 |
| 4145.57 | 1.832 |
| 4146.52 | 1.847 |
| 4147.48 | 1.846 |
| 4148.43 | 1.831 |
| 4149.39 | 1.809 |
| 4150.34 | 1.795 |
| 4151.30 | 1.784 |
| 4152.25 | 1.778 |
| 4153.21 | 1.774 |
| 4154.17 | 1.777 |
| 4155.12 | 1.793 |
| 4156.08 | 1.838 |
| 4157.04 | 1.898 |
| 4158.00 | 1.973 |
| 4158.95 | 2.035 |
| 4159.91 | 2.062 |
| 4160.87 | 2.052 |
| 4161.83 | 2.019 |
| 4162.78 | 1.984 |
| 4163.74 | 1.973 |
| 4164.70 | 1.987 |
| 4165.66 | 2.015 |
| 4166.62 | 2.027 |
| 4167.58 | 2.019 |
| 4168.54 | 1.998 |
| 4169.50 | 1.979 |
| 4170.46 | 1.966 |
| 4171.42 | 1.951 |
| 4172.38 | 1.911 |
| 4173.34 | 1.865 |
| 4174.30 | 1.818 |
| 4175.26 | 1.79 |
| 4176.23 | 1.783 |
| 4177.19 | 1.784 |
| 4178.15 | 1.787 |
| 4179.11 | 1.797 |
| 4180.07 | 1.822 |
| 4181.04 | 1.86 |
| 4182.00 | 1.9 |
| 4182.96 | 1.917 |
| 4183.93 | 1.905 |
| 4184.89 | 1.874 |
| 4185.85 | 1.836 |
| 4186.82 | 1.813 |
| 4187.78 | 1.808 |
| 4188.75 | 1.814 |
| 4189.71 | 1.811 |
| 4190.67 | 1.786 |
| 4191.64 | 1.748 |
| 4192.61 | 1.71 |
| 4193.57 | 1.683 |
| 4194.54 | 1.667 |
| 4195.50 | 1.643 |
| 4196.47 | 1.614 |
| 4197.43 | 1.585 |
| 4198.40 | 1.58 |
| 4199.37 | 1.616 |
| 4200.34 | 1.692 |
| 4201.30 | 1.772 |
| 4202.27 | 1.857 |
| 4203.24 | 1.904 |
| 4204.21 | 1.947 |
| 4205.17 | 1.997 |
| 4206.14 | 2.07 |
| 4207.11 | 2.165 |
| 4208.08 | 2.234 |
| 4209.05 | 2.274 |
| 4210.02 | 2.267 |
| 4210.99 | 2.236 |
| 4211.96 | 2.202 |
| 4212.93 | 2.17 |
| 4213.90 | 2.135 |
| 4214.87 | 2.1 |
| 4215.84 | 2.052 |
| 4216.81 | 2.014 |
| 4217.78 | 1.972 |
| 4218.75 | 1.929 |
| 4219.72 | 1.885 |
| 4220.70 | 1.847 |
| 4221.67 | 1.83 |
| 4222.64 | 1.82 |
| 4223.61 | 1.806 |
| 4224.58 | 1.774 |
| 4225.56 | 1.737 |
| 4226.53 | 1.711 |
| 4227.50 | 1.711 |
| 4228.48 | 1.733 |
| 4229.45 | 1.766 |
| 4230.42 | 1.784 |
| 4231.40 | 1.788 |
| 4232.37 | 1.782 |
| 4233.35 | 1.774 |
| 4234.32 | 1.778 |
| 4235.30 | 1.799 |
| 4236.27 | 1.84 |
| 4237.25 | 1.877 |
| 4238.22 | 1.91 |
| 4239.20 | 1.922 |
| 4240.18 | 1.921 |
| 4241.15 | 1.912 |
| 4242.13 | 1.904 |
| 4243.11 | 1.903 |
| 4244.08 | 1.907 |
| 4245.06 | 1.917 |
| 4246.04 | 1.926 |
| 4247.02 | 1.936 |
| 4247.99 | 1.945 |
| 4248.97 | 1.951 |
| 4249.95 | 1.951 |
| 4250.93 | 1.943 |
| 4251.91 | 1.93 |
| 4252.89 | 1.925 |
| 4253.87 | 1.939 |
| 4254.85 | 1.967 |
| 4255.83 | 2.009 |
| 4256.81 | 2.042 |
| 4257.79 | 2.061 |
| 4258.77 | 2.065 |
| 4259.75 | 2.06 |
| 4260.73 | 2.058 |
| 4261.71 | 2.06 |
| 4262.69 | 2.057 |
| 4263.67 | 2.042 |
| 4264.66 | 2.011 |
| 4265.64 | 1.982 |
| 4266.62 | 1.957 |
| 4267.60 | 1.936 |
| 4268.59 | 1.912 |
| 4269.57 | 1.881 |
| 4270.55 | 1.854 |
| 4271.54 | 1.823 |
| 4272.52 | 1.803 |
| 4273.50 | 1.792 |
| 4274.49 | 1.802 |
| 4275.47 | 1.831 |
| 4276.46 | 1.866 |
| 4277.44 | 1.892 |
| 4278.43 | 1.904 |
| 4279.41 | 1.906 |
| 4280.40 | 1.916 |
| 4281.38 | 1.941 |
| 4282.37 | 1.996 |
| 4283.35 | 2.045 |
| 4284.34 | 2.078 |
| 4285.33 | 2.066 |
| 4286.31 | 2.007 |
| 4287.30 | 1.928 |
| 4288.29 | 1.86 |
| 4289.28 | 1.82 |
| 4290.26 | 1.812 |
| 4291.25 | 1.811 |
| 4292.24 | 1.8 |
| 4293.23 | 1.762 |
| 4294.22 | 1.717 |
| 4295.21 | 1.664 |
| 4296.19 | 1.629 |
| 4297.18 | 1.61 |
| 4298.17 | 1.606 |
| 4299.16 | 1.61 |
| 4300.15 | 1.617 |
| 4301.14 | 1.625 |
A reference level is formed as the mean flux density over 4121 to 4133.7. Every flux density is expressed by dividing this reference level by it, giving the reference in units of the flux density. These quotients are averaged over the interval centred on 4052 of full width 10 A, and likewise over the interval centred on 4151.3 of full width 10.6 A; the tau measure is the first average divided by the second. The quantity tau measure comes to 1.02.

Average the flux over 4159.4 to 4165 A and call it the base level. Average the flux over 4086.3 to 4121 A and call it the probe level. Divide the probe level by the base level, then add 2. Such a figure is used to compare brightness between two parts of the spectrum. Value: 2.88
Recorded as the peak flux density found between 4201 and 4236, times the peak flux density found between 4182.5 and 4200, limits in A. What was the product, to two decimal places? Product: 4.36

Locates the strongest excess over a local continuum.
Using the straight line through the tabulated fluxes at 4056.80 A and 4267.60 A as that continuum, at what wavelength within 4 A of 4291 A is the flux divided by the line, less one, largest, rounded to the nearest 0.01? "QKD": 4287.30 A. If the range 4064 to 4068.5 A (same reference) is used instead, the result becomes 4064.28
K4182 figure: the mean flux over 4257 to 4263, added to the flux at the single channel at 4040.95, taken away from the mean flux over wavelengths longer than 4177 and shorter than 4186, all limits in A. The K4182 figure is -2.1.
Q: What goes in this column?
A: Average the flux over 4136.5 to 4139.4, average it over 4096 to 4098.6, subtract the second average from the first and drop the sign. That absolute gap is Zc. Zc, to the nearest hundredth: 0.36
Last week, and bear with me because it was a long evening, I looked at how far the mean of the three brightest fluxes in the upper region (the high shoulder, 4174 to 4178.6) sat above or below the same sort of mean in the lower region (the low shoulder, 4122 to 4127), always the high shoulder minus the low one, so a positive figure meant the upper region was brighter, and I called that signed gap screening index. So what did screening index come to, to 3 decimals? -0.265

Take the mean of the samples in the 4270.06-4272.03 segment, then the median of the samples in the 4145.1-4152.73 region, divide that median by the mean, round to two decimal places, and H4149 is 0.99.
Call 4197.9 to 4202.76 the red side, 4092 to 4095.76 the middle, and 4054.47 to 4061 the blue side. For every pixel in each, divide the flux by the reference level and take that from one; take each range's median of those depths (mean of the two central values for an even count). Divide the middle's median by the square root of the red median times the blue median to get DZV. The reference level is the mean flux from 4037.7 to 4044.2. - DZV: 0.1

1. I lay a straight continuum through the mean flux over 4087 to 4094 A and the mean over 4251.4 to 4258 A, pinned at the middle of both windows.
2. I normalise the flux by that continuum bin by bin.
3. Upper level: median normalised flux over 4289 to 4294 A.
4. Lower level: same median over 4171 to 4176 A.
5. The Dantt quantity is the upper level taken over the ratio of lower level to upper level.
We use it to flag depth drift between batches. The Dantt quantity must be 0.87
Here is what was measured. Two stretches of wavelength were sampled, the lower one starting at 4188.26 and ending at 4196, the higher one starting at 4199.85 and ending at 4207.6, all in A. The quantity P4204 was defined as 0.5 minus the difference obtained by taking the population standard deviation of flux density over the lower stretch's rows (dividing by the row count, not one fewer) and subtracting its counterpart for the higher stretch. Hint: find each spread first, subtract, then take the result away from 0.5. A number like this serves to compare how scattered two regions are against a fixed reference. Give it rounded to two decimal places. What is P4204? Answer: 0.58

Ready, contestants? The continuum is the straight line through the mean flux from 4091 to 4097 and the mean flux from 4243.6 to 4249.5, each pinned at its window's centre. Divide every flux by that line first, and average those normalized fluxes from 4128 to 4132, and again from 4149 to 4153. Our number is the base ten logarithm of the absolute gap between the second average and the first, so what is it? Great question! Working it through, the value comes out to -1.7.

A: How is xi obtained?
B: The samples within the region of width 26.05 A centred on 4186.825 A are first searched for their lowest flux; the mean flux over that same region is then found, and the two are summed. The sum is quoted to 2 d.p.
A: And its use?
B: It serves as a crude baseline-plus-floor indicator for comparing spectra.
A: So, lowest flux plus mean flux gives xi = 3.35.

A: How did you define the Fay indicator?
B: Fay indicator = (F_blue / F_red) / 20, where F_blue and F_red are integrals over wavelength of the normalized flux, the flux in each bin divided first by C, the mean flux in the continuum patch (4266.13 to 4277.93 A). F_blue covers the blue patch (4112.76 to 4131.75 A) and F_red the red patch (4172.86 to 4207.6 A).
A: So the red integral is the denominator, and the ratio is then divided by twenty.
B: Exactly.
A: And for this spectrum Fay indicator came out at 0.029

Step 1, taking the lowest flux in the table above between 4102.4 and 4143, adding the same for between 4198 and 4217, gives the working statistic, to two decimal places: 3.15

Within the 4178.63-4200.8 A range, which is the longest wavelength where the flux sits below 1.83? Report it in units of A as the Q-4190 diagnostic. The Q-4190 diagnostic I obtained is 4200.34 A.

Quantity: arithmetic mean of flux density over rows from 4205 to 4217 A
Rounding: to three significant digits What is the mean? 2.15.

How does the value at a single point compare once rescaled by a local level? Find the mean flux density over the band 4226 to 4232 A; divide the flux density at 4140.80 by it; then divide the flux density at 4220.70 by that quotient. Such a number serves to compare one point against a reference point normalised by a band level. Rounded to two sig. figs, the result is 1.7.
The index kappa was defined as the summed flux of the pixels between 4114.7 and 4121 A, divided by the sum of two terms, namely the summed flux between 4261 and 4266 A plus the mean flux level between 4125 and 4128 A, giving 1.05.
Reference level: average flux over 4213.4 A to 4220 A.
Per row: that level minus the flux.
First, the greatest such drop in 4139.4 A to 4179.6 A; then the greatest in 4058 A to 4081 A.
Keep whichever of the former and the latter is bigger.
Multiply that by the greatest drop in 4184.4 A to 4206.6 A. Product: 0.17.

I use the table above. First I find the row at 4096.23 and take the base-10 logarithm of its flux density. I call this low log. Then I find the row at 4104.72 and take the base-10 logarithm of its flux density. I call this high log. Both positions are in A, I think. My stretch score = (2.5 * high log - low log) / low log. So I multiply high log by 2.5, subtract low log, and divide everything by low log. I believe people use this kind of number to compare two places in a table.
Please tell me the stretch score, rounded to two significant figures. 1.3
